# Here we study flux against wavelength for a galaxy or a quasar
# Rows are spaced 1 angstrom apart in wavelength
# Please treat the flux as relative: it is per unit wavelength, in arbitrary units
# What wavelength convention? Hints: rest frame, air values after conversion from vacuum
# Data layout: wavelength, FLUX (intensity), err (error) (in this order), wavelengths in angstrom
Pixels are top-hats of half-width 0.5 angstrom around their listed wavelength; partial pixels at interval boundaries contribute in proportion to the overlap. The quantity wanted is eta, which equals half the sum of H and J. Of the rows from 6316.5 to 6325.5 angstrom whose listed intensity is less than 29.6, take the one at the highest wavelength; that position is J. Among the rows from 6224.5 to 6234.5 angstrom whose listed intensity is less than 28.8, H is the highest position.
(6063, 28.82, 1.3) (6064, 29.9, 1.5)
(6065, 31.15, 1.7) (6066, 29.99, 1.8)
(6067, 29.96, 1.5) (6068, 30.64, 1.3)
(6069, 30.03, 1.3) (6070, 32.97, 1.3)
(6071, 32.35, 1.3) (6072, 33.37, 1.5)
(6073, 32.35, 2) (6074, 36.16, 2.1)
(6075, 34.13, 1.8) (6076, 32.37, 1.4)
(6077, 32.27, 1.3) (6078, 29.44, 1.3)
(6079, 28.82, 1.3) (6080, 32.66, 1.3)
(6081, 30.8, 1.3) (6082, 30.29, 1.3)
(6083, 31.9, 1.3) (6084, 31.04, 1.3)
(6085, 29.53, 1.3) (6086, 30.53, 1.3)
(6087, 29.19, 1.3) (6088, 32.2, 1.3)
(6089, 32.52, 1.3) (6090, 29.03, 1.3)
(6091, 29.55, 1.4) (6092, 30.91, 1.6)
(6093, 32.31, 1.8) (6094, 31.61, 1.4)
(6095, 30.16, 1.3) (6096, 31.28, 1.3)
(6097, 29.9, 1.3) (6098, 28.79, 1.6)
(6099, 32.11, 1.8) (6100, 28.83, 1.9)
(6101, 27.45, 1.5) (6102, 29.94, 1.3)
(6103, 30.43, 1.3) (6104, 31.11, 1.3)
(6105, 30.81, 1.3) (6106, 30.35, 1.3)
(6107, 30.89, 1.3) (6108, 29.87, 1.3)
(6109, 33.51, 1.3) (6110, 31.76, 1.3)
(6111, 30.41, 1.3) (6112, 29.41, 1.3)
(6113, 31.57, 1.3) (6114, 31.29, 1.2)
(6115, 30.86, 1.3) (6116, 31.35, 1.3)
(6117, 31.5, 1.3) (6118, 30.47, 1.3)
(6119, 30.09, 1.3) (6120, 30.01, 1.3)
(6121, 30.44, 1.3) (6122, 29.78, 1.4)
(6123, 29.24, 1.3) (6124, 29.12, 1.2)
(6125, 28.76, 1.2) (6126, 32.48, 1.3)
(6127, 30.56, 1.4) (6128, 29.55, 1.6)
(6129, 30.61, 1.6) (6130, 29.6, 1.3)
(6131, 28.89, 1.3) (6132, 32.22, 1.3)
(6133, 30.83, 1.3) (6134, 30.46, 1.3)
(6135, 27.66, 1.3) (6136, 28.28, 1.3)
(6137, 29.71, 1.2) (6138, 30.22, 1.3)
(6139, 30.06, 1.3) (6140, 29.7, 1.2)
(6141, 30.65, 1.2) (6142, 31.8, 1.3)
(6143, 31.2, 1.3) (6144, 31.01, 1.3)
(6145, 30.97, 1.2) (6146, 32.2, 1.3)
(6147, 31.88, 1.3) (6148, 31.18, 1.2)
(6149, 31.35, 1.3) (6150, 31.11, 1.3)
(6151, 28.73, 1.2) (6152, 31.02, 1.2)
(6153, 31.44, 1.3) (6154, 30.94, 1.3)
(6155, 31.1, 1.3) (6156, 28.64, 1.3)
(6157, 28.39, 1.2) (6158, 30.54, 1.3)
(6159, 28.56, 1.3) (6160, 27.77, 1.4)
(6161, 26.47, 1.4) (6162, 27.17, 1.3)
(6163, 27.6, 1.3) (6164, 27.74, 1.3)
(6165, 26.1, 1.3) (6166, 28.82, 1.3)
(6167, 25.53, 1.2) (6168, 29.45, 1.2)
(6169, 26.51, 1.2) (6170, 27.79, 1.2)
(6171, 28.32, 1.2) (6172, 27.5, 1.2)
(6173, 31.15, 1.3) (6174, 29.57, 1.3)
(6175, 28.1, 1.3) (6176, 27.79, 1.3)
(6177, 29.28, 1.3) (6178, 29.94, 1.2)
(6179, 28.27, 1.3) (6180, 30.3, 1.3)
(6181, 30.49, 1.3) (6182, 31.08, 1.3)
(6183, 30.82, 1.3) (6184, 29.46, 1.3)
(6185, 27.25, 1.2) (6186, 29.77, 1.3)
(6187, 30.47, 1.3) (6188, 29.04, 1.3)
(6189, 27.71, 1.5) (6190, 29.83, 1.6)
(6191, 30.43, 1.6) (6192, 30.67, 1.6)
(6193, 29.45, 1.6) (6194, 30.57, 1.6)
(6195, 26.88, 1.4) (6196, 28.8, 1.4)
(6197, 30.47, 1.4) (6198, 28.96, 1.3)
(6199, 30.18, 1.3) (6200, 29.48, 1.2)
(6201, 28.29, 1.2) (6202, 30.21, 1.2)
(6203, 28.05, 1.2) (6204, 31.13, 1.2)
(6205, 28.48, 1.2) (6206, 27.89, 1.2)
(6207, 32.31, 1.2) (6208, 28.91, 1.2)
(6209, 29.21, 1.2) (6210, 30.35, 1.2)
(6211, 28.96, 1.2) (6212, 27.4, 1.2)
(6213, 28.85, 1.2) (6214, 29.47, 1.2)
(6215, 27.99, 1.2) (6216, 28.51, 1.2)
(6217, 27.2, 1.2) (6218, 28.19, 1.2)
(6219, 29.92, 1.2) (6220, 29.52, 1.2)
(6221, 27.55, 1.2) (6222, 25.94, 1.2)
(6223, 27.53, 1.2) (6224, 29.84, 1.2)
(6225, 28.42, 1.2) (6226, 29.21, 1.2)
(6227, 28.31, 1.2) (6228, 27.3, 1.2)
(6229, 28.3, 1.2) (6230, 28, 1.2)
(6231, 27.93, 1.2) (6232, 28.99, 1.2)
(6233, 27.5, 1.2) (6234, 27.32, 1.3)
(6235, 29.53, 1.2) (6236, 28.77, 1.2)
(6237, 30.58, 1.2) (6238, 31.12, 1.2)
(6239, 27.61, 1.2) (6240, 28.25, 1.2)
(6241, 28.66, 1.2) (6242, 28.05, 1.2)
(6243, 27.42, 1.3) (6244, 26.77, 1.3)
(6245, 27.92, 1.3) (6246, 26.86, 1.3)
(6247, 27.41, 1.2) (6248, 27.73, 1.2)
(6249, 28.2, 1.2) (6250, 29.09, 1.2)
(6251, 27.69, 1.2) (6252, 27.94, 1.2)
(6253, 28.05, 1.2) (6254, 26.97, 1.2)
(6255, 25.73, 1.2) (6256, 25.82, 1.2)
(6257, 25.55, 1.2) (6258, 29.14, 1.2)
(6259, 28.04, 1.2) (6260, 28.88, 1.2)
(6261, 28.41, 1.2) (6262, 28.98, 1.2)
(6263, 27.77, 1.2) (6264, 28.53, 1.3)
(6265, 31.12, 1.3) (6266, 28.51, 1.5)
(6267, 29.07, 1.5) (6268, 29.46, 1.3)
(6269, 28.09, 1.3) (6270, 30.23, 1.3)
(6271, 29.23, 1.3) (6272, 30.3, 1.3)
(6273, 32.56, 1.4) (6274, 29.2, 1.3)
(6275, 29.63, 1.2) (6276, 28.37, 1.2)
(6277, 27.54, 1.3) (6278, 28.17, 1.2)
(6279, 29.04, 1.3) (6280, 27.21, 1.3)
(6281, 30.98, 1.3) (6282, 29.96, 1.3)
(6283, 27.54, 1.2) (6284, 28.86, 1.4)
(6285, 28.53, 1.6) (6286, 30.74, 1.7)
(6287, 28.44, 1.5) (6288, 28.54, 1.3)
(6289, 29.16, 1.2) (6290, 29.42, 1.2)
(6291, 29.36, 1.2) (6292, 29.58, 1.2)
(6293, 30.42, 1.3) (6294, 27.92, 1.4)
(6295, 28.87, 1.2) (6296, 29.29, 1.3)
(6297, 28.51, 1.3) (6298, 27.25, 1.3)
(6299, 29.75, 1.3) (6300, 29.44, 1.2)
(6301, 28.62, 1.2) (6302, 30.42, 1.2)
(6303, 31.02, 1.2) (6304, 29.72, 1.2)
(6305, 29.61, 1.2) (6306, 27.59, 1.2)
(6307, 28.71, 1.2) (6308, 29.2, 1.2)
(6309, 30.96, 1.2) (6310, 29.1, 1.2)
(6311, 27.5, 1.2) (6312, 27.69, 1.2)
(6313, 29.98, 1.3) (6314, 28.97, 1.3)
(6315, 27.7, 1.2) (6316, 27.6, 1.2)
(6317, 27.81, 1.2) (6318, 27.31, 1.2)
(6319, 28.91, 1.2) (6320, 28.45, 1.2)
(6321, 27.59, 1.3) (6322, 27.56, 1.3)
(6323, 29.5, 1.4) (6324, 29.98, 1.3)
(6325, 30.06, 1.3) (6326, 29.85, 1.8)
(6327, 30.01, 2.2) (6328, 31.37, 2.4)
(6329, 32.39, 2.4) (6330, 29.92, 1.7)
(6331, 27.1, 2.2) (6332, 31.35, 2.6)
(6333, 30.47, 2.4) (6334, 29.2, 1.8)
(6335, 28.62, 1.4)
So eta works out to 6278.5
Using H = 6234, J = 6323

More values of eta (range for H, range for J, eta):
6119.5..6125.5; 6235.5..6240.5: 6182.5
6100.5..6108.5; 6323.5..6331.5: 6216.0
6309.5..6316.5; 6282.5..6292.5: 6304.0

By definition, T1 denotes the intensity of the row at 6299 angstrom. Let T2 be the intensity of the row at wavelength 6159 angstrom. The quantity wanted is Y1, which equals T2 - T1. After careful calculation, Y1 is -1.2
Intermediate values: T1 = 29.75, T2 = 28.56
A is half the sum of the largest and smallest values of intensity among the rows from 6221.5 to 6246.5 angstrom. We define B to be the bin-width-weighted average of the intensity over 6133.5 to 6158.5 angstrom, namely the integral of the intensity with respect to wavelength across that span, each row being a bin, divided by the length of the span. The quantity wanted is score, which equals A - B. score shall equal -1.9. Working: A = 28.5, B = 30.4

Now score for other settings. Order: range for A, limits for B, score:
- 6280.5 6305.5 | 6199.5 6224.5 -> 0.3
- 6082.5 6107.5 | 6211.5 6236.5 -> 1.7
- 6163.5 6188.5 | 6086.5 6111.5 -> -2.3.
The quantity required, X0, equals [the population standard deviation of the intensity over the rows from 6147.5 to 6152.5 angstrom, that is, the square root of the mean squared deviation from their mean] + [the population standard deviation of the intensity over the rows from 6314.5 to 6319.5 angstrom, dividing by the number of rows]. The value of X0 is 1.5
